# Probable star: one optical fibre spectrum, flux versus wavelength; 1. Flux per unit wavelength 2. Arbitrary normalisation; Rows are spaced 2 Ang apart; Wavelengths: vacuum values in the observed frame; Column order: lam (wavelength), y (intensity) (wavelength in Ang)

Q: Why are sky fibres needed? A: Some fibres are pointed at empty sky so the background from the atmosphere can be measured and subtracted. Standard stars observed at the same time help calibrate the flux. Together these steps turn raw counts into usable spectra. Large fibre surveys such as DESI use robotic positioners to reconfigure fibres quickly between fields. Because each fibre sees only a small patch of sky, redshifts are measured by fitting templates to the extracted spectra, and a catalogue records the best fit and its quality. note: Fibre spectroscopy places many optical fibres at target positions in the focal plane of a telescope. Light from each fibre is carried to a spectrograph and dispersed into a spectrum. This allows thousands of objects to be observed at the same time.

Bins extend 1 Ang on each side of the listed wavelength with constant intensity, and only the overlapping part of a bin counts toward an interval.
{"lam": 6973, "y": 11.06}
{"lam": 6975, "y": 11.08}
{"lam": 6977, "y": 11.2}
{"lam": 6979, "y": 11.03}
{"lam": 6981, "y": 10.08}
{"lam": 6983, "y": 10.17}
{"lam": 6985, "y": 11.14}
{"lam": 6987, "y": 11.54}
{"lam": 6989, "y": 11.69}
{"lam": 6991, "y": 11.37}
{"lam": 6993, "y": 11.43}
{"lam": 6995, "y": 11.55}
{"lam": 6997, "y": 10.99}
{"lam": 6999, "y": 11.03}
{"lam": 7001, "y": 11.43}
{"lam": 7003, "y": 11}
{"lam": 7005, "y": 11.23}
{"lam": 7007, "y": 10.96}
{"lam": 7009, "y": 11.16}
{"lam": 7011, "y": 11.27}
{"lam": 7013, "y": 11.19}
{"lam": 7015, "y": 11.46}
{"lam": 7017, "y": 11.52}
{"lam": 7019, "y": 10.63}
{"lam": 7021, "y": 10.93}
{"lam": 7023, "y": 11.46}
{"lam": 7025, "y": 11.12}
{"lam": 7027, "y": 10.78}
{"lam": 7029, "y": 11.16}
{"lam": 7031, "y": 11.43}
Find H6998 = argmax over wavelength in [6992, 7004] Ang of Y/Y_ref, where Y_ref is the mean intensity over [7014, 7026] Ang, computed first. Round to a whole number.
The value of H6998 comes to 6995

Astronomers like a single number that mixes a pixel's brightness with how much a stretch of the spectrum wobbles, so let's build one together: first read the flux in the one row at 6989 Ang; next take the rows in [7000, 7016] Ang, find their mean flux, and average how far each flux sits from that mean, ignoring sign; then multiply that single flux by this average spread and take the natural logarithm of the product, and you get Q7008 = 0.46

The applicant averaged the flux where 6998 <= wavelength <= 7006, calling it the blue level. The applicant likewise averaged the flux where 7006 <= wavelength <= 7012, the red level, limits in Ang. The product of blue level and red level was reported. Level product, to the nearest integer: 124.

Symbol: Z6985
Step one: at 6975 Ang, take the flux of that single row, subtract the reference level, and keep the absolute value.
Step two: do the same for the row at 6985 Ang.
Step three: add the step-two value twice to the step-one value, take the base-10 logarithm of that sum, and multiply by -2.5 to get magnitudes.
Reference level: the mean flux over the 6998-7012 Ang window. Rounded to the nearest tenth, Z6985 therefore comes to 2.5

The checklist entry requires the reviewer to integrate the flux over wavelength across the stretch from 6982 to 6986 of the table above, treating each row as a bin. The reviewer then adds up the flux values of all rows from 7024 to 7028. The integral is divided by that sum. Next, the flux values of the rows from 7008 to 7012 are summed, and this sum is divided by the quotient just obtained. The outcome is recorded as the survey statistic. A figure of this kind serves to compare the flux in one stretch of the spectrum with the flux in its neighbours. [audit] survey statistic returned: 11.5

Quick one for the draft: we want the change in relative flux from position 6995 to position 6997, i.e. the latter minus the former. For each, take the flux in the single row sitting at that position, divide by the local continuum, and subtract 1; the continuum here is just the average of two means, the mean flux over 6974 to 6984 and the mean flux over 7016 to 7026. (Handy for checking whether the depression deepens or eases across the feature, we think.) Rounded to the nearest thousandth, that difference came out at -0.051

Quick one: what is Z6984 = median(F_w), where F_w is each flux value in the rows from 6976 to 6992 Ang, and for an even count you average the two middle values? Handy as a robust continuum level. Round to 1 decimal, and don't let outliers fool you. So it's 11.2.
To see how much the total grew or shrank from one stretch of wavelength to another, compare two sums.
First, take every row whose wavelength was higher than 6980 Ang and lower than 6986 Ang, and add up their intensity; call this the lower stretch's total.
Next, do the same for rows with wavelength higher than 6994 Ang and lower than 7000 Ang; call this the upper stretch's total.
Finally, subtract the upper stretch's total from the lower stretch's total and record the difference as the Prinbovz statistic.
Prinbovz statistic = -2.2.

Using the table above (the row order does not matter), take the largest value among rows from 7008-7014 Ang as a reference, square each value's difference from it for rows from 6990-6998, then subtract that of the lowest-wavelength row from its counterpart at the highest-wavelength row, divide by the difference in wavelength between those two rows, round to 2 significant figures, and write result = 0.011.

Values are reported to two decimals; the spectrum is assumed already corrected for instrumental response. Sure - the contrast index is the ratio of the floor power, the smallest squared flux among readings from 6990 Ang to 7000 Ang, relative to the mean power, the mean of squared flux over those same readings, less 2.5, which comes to -1.55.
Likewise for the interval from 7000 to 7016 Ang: -1.54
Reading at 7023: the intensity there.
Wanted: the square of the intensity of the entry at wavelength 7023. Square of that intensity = 131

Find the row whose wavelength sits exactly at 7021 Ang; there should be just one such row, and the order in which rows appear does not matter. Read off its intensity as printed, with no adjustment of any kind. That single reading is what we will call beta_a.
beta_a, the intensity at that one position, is 10.93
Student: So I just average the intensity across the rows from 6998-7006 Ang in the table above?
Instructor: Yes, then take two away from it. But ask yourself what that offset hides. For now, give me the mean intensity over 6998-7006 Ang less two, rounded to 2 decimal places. 9.17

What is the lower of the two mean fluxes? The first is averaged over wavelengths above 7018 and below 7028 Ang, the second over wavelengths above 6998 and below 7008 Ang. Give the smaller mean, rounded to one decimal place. 11.0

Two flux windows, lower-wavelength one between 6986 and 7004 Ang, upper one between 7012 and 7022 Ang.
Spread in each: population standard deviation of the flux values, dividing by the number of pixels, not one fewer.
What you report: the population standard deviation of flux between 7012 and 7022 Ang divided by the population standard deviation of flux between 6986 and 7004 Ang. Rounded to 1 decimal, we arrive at 1.3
